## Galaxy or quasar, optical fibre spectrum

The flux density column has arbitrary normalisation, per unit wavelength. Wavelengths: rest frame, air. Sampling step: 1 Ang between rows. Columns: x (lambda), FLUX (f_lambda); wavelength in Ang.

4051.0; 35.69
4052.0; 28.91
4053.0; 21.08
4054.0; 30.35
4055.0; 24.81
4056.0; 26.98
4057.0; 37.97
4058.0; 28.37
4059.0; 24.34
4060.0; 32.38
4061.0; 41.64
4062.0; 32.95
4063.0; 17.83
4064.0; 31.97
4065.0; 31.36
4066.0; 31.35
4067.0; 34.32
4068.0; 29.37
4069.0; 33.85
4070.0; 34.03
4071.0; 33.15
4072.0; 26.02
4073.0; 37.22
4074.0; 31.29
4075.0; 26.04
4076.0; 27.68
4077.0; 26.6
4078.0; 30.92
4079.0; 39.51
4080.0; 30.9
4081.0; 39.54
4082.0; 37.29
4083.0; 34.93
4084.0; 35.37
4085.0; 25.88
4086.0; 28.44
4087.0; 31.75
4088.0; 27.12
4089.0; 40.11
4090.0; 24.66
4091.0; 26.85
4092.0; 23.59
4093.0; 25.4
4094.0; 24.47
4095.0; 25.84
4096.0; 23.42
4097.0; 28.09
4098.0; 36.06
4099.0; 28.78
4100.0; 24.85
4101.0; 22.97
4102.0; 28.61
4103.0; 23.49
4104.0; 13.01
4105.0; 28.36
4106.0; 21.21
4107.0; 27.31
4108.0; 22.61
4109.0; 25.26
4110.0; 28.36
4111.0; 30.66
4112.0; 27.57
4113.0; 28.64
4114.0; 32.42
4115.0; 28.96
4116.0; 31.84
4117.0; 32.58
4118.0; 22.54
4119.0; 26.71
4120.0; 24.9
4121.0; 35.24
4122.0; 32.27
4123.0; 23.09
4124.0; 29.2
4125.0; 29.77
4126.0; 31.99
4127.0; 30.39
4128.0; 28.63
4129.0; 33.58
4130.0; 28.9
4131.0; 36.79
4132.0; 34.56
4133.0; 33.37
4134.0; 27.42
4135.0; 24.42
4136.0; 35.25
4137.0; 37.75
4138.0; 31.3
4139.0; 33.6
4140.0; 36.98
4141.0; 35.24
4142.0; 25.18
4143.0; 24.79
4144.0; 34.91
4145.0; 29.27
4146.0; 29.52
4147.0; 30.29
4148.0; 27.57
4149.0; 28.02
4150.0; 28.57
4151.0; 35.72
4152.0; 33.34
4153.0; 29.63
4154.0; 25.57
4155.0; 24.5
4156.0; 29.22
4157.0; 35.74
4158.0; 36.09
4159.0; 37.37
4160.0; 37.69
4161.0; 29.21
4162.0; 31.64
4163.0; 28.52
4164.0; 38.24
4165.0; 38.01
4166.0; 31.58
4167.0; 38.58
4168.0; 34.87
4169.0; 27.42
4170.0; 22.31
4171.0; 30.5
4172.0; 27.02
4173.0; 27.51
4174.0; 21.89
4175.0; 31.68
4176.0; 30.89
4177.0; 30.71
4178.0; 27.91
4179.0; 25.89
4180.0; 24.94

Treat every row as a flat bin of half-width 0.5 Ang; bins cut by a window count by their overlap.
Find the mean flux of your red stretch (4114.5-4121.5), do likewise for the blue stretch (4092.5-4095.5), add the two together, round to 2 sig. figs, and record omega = 54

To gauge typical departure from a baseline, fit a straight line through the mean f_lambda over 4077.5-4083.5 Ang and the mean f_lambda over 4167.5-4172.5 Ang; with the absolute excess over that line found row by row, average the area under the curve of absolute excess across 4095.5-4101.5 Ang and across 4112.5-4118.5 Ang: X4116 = 32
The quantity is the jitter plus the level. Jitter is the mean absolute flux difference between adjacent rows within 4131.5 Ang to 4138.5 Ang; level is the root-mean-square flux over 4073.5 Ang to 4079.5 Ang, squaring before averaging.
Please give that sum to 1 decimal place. 35.7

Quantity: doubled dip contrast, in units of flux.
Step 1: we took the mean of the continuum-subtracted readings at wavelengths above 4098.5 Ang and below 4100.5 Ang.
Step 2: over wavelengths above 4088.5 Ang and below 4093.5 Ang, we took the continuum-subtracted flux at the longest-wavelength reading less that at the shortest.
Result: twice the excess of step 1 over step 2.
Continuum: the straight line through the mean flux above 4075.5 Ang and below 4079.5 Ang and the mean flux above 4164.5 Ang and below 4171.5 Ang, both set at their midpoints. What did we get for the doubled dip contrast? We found 20.4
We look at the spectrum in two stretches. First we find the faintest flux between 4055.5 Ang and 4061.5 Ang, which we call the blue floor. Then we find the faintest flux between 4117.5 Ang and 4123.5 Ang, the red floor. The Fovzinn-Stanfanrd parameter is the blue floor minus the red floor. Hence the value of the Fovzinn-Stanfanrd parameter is 1.8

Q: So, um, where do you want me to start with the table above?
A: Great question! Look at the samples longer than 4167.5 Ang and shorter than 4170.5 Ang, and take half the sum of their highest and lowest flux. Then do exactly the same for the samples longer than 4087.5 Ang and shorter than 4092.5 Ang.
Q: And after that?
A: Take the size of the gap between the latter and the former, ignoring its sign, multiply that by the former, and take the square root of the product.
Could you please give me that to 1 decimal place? 9.7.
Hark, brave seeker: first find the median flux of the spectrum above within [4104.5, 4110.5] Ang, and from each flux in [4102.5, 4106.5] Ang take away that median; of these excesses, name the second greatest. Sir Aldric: -2.8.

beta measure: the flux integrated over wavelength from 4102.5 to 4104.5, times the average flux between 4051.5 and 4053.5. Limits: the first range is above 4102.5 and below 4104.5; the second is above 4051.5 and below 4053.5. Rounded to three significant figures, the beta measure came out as 912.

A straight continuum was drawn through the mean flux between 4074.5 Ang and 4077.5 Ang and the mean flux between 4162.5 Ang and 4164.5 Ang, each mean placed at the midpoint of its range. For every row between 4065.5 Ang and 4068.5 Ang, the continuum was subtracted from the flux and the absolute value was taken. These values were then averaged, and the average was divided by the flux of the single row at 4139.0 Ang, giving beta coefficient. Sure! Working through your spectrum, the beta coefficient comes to 0.17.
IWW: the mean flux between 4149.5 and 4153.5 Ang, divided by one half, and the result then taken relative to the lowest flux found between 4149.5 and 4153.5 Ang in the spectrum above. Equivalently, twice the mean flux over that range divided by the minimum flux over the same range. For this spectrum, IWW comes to 2.23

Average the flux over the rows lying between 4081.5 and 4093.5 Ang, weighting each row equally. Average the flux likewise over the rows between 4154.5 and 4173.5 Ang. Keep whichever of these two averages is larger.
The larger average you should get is 31.9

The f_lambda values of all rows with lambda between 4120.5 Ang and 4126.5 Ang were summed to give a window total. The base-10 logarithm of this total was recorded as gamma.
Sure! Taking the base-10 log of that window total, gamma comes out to 2.26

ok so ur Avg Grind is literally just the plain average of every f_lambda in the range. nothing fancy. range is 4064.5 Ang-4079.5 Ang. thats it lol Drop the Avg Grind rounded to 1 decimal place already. 31.5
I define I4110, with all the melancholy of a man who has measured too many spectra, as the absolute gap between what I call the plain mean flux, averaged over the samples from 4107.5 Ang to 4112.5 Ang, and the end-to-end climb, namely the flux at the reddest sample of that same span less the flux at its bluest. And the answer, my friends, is 22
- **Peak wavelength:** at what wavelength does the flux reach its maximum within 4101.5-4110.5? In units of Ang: 4102.0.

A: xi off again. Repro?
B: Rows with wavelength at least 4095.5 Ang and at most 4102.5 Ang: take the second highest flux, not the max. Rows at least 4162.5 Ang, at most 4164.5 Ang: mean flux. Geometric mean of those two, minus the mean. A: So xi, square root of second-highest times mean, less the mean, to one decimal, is -2.4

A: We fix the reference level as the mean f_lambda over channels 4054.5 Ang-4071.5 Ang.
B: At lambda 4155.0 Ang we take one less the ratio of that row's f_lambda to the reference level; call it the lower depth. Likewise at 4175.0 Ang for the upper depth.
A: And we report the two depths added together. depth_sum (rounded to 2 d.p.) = 0.19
